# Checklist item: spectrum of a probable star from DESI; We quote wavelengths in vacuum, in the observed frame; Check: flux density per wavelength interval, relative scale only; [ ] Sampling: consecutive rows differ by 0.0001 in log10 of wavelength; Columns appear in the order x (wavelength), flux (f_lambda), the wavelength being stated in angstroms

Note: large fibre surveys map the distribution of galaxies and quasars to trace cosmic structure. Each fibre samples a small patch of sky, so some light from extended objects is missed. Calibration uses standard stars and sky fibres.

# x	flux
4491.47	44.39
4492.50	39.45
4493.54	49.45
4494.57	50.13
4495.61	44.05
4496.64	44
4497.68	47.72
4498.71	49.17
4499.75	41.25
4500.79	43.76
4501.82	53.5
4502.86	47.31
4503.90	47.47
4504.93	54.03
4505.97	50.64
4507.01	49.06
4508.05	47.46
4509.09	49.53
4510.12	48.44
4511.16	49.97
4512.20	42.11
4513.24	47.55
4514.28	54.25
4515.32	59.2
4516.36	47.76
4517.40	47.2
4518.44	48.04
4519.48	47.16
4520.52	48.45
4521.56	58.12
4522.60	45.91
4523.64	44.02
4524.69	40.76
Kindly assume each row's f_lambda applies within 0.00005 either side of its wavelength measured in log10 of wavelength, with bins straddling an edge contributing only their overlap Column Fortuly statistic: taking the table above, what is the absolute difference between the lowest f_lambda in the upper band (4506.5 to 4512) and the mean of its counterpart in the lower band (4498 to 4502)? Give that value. 1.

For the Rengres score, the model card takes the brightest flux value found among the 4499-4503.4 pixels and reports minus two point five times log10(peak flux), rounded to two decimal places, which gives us -4.32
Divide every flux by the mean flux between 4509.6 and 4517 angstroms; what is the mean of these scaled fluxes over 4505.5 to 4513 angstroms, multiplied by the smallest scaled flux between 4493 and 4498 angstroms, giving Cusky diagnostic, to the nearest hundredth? 0.85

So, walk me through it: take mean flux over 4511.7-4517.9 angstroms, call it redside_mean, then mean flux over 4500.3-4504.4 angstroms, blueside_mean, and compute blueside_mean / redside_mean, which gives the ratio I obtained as 0.97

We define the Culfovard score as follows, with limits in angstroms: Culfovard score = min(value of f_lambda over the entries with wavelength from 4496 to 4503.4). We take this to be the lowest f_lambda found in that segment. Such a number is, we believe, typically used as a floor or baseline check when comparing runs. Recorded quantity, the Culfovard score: 41.25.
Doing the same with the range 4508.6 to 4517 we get 42.11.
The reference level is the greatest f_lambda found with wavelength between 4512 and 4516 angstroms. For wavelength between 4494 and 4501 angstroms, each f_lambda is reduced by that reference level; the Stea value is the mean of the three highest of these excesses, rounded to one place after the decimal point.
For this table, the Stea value -10.2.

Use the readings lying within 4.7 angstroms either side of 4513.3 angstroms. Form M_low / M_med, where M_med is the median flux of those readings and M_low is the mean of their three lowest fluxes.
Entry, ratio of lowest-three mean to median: 0.942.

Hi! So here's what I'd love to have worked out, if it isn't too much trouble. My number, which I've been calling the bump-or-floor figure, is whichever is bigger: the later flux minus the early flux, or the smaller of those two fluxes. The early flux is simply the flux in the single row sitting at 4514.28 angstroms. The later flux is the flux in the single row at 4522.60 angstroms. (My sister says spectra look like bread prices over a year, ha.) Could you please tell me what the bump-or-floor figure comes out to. 45.9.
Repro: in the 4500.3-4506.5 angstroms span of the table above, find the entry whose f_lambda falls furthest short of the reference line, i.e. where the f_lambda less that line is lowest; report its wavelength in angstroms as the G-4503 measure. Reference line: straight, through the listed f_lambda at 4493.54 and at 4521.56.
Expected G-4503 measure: 4500.79 angstroms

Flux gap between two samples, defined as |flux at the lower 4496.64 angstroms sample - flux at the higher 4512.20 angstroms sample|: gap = 1.9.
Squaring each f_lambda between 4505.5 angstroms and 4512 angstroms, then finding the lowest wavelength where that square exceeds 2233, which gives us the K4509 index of 4505.97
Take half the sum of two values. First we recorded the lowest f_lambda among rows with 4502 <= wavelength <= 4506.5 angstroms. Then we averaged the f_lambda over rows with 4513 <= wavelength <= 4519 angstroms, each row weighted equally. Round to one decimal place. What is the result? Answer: 49.0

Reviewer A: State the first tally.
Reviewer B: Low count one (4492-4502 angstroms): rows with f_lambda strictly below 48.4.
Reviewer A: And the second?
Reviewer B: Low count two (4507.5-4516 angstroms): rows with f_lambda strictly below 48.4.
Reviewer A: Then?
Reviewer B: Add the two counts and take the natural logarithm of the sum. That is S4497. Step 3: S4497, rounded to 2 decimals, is 2.20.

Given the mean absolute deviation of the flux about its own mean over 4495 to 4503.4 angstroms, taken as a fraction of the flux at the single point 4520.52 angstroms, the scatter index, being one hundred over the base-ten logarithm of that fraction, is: -84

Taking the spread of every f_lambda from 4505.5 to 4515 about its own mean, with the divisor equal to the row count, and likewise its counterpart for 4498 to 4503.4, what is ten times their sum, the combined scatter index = 73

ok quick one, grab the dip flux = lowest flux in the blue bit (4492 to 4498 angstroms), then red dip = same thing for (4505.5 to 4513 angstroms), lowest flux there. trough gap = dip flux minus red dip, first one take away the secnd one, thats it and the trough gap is -2.7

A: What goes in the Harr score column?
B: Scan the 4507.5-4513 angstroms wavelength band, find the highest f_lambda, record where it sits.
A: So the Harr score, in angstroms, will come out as 4511.16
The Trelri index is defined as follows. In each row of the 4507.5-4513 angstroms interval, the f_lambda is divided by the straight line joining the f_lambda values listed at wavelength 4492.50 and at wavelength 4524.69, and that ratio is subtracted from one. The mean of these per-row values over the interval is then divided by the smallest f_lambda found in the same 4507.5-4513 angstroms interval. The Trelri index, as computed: -0.0043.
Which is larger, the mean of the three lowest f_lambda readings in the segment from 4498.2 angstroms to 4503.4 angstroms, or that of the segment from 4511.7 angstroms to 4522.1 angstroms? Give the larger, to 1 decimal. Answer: 45.5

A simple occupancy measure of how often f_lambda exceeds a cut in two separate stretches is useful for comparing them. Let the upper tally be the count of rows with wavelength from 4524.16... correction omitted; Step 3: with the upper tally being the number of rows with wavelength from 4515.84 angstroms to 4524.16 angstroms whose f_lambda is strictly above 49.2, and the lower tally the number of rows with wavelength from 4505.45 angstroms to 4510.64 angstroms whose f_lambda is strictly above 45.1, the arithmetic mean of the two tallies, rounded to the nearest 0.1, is 3.0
